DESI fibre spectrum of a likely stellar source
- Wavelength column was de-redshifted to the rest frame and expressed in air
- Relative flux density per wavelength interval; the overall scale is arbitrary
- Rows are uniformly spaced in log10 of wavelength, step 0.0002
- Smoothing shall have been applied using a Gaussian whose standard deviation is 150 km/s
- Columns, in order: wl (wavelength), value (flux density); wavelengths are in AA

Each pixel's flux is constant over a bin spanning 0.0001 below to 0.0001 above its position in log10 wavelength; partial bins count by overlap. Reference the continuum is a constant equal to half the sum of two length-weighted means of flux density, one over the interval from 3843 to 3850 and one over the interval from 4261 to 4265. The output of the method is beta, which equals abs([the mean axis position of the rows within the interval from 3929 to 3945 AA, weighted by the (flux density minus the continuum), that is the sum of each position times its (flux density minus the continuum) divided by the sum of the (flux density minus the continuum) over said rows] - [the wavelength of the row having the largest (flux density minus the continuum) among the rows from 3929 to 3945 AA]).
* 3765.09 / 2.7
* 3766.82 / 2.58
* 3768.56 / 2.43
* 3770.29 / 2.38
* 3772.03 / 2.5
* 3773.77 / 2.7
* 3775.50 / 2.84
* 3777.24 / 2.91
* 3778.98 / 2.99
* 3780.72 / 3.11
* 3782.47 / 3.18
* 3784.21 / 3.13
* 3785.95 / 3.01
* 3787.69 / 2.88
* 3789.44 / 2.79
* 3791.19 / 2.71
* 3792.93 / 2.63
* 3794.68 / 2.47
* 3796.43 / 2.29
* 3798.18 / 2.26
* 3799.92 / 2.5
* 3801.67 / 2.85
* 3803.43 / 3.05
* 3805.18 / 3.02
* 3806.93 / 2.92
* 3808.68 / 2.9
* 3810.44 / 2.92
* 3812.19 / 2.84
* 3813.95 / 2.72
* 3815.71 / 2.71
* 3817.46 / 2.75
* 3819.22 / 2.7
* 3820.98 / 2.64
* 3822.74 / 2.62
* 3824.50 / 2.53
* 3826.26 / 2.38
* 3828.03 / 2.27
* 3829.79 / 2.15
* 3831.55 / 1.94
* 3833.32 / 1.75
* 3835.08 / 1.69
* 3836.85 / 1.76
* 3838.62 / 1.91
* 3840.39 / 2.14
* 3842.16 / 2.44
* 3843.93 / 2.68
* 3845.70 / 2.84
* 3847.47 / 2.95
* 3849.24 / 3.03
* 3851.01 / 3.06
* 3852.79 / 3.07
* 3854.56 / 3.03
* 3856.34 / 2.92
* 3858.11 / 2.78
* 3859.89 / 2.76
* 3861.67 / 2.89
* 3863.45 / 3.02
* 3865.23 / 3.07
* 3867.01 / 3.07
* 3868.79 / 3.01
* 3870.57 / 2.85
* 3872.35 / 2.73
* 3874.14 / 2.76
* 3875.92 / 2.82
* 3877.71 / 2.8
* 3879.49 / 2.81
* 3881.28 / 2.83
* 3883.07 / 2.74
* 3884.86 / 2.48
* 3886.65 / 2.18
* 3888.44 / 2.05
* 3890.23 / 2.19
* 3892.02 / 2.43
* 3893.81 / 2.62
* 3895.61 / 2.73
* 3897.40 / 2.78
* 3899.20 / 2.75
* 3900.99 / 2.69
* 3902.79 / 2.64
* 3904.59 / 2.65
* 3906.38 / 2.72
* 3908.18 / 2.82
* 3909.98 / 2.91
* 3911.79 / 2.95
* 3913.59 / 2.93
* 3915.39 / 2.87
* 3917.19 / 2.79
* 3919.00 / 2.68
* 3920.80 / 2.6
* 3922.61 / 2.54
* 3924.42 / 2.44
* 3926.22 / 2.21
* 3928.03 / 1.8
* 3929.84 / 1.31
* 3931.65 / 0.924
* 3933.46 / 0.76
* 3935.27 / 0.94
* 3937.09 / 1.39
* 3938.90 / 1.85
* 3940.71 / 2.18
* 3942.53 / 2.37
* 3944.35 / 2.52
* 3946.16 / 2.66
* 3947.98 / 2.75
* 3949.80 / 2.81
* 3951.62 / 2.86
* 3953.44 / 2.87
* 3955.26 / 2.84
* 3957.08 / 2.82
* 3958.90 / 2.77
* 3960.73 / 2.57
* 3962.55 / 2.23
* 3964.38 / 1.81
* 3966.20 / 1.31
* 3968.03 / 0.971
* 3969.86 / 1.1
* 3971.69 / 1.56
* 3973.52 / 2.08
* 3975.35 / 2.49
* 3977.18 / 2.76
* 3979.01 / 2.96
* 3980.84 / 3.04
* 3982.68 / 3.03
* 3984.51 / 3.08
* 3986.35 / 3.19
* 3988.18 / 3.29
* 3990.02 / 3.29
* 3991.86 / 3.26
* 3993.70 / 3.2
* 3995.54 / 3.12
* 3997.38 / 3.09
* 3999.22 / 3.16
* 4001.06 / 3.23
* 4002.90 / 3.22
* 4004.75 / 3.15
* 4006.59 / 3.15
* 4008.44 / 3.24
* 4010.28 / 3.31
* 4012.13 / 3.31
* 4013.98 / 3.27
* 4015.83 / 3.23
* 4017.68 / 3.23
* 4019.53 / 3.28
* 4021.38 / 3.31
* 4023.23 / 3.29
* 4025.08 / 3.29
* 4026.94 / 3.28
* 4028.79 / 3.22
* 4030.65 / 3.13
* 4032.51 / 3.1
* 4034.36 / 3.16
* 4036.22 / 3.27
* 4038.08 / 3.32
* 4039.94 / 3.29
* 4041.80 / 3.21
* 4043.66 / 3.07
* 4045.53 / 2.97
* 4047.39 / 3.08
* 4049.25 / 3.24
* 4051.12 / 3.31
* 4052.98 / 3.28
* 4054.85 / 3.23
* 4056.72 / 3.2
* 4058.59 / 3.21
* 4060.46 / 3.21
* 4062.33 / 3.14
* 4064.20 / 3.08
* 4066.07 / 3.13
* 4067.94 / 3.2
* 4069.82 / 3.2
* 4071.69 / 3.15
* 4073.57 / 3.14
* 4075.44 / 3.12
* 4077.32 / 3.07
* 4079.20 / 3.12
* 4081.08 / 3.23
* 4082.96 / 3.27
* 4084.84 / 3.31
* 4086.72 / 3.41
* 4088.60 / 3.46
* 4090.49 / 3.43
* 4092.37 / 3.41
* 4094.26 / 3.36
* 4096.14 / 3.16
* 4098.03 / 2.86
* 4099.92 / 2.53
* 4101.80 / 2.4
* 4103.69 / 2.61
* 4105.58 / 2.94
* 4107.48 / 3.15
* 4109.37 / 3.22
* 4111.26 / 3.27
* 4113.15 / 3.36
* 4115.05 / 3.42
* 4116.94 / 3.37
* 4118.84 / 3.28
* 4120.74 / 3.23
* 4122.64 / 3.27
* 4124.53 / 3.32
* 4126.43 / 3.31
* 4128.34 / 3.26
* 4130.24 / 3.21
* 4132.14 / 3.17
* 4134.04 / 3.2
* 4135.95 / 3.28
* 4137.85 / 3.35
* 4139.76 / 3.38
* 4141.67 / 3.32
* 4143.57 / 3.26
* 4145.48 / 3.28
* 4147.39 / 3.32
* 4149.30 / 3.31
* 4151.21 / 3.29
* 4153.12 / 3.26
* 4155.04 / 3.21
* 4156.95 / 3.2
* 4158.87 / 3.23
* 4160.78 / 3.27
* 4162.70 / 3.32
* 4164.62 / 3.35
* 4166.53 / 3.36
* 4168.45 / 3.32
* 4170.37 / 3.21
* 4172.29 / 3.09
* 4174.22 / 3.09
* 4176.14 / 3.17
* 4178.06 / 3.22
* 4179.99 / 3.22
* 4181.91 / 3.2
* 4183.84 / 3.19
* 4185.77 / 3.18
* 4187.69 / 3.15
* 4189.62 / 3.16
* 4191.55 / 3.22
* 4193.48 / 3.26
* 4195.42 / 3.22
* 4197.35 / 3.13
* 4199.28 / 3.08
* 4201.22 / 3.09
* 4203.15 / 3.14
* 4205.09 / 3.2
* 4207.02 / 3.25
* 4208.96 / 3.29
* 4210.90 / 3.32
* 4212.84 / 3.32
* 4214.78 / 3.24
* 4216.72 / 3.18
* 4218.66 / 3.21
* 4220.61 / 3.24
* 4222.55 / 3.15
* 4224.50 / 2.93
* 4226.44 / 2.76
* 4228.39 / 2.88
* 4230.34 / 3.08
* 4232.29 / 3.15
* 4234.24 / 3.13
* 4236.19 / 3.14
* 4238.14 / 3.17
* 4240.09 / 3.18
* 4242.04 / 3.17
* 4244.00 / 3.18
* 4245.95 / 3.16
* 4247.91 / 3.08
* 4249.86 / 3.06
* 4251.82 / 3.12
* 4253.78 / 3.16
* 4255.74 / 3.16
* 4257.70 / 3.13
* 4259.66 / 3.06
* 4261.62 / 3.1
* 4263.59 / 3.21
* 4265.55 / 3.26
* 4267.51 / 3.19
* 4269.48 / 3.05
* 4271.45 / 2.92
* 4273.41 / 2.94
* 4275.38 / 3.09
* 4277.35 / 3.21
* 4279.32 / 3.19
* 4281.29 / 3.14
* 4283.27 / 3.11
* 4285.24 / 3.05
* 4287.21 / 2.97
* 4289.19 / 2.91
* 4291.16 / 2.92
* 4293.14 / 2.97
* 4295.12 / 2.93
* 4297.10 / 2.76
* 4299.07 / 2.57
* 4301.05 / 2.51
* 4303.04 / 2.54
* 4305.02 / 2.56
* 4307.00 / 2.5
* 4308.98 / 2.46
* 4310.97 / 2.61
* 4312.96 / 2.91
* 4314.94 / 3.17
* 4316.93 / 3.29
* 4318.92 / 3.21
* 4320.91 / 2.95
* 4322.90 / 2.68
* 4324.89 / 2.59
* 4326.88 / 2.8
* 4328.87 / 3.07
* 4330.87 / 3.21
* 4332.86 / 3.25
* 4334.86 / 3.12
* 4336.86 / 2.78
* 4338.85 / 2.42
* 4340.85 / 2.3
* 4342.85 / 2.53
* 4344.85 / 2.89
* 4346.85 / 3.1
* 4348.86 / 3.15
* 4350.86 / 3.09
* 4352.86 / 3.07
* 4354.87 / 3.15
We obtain 9.1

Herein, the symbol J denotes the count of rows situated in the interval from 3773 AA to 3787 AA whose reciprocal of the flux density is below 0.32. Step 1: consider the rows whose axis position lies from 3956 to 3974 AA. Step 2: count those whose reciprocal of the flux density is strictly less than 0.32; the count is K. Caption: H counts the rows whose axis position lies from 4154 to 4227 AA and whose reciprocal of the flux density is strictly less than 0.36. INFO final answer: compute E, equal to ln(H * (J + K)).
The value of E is 4.3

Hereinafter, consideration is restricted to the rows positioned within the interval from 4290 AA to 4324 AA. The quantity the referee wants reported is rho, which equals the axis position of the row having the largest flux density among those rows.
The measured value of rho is 4316.93 AA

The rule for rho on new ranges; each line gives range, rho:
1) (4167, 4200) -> 4168.45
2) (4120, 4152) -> 4139.76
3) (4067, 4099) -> 4088.60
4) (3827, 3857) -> 3852.79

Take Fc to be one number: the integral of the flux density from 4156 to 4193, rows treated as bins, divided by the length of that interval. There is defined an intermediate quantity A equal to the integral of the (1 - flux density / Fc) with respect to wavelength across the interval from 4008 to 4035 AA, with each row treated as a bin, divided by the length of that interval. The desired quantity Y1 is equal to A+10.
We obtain 10.0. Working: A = -0.01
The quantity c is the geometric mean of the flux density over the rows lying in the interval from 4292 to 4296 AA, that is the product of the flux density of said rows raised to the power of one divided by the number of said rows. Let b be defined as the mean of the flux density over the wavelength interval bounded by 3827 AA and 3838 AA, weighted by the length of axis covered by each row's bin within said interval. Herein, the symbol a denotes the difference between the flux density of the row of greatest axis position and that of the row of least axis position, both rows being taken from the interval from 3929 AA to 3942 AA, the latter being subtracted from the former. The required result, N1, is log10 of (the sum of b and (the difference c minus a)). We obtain 0.603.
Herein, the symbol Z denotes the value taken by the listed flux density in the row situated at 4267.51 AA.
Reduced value 3.19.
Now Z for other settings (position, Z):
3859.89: 2.76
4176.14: 3.17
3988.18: 3.29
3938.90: 1.85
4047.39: 3.08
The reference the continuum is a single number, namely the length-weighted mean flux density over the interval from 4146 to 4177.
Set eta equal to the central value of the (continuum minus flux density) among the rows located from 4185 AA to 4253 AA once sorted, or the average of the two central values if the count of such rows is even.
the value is 0.09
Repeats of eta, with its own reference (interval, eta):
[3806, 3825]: 0.53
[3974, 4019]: 0.06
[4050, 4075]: 0.05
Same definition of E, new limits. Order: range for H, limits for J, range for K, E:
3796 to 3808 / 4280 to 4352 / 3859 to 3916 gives 3.3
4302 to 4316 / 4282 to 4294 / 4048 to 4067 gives 2.9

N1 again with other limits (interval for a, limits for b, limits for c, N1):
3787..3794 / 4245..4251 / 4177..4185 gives 0.817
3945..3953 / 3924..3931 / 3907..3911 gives 0.657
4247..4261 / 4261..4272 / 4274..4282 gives 0.800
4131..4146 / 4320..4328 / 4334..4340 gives 0.733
